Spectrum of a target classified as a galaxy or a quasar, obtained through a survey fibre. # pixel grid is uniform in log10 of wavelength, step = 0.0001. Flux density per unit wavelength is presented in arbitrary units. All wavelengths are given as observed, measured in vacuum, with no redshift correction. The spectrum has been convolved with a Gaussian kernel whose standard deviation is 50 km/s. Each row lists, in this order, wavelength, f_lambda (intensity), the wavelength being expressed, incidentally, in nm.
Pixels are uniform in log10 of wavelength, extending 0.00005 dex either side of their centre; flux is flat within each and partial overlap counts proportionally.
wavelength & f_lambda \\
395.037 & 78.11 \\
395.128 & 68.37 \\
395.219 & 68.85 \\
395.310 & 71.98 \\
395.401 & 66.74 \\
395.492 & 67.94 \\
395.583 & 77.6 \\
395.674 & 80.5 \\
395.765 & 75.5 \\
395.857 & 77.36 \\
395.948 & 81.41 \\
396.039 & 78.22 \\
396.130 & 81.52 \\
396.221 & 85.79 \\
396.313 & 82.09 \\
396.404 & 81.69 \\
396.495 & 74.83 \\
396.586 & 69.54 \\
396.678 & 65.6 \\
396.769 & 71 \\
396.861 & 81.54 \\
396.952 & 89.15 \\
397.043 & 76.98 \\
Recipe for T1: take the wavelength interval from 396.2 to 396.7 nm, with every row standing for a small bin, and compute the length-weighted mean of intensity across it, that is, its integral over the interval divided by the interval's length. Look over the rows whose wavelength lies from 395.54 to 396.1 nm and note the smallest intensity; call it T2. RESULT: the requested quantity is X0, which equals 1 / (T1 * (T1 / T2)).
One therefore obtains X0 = 0.0129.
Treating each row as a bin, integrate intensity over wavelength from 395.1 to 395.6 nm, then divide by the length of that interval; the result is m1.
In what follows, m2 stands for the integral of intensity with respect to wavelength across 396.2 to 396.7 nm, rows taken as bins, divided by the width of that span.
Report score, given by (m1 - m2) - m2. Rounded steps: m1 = 70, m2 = 77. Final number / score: -83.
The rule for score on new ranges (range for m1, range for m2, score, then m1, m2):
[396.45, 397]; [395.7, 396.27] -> -84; 75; 80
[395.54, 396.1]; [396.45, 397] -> -72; 79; 75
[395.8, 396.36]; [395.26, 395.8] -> -66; 81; 73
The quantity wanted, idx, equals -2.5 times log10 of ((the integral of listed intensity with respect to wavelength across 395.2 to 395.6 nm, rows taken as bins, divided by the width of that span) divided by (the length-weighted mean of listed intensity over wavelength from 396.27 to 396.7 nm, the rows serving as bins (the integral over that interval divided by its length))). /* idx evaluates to 0.07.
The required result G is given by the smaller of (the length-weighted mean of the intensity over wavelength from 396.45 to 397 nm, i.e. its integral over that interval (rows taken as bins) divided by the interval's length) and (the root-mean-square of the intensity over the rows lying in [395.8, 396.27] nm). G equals 75.3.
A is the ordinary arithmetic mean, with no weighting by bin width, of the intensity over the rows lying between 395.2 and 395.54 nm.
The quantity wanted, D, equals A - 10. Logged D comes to 59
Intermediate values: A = 69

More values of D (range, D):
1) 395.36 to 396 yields 65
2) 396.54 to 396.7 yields 58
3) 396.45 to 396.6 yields 62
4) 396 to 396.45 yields 72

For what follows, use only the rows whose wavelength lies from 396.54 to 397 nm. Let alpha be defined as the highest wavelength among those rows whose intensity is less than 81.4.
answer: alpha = 396.769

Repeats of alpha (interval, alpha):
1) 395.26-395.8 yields 395.765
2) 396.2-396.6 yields 396.586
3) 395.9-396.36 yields 396.039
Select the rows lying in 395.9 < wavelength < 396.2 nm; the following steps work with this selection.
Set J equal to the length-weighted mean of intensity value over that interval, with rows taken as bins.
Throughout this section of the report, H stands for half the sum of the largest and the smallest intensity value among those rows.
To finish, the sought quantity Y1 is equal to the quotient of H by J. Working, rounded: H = 79.9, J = 81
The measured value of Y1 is 0.99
